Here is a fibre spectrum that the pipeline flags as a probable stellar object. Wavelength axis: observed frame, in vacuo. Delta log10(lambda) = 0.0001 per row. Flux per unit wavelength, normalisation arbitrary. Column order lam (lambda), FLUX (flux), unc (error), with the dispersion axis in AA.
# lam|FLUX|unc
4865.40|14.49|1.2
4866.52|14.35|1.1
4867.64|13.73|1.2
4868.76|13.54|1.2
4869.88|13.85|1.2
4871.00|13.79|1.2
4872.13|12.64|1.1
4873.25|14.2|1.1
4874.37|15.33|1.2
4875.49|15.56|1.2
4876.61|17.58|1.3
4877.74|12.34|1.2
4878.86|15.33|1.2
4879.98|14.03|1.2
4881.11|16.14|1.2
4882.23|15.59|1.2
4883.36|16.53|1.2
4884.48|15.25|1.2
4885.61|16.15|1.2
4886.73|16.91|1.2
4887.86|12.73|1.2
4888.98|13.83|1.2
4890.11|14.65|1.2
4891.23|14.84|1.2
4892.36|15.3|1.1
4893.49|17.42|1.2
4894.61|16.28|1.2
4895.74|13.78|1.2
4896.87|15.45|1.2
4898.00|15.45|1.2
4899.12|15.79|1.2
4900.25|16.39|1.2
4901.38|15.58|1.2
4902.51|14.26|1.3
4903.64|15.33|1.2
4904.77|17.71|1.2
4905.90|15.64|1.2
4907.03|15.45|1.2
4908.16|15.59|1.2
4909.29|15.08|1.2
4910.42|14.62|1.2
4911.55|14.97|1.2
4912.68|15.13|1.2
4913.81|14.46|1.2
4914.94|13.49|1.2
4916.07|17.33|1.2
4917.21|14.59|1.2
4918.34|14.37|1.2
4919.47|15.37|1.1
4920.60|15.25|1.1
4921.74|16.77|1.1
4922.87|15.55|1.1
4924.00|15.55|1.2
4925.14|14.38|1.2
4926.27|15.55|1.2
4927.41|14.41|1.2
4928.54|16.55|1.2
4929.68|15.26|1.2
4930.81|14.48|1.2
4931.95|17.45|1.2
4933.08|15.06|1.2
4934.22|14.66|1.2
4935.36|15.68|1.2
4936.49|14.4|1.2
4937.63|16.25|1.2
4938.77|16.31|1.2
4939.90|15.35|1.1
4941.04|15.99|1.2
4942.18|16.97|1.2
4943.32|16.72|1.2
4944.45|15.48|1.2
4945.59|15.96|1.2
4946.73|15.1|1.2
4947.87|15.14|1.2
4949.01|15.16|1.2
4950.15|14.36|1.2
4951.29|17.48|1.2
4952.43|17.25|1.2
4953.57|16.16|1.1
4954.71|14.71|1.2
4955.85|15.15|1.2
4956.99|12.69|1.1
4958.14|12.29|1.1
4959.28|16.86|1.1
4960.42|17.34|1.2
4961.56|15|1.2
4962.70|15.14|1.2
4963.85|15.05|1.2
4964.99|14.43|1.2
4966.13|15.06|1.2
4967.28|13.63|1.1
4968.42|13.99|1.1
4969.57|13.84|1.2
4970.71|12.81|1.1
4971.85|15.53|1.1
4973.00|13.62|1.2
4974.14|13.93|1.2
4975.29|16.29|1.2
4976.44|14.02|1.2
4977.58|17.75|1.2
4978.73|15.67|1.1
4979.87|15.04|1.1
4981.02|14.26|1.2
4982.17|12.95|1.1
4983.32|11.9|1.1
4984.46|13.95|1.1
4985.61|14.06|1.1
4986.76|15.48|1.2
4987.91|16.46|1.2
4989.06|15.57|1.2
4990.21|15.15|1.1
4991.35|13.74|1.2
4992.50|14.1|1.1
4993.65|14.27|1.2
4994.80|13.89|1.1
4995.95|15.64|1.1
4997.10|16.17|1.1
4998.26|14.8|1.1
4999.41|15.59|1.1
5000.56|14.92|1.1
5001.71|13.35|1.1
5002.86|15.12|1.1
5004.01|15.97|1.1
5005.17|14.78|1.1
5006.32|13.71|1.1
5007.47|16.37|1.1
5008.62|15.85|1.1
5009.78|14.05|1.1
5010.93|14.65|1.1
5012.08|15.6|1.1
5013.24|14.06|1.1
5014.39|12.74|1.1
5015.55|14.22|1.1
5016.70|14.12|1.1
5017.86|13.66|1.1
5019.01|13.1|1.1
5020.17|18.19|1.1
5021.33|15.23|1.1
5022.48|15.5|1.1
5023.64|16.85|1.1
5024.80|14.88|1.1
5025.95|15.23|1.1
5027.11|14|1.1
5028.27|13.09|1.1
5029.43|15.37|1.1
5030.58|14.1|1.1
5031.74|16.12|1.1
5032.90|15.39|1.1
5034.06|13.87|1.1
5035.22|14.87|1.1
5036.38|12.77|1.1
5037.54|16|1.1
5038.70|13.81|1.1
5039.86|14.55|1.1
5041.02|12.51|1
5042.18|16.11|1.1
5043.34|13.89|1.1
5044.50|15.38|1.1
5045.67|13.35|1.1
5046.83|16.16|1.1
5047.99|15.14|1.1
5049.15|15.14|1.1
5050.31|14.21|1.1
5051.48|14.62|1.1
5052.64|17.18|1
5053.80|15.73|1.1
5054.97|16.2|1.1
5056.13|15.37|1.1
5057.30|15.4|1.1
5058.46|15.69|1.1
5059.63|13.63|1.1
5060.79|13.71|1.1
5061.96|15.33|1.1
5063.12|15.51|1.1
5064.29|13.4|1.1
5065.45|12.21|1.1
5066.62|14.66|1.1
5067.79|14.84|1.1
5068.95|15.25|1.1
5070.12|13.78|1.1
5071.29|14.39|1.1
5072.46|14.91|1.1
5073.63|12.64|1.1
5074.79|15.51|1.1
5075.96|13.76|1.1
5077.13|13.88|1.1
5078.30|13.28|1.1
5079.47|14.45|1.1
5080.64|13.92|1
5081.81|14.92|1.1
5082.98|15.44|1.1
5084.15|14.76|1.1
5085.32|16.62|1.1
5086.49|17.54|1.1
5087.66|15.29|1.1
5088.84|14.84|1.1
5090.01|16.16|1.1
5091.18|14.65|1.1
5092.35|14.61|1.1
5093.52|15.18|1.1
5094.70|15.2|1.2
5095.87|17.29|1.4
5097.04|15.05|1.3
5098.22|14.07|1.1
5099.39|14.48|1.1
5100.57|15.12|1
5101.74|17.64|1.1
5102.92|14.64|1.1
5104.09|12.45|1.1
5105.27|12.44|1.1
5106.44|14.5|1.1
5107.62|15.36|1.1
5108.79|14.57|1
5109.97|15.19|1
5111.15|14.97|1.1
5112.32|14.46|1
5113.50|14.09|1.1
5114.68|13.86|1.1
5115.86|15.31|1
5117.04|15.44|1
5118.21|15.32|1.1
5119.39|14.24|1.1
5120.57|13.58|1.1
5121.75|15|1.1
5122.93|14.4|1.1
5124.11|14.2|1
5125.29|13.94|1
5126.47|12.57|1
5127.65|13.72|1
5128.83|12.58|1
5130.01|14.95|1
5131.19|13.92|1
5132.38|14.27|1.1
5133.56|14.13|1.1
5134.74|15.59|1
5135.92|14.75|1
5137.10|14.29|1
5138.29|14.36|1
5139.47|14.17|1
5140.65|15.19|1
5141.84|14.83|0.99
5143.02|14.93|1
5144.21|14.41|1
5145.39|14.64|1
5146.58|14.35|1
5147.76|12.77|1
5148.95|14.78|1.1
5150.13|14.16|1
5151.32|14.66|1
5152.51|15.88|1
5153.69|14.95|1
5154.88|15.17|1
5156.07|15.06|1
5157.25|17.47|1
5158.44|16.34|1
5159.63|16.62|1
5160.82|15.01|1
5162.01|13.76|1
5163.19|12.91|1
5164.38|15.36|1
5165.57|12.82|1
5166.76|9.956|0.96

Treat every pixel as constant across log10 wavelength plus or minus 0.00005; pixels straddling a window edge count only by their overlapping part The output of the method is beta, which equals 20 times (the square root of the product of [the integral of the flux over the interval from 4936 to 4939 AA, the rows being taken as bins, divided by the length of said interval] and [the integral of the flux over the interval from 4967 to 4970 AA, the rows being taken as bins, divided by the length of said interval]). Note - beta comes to 294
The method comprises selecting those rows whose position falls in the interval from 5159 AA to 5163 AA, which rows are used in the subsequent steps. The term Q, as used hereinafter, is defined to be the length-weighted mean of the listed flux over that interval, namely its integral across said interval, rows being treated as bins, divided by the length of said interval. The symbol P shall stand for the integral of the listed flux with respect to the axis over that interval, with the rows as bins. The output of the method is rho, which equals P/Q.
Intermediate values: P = 60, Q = 14.9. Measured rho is 4.0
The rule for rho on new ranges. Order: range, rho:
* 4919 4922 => 3.0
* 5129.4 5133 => 3.6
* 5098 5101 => 3.0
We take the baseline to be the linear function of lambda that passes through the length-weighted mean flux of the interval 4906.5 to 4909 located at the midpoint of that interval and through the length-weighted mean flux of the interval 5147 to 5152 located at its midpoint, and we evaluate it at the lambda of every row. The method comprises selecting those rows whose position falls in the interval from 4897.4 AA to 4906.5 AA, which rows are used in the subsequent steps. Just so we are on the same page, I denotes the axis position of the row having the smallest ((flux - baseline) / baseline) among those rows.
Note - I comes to 4902.51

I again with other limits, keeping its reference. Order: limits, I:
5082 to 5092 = 5091.18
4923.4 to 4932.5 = 4925.14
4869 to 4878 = 4877.74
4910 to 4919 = 4914.94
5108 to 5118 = 5114.68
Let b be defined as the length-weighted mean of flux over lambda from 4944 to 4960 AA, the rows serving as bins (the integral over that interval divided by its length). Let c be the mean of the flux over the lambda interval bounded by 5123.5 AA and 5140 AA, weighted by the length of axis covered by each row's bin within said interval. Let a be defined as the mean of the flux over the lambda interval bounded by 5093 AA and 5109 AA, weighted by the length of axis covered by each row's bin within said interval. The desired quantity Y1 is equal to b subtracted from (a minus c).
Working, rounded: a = 14.9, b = 15.3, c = 14.1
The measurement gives -14.5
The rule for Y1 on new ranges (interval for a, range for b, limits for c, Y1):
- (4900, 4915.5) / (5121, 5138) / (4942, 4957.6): -14.5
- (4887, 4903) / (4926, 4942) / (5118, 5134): -14.4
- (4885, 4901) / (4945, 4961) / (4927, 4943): -15.7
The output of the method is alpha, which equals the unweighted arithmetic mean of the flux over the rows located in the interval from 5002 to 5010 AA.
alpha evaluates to 15.1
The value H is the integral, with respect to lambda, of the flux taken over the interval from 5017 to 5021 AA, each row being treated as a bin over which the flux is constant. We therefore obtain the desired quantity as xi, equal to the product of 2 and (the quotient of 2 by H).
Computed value 0.07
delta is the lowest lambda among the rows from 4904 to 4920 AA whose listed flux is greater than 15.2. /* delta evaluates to 4904.77 AA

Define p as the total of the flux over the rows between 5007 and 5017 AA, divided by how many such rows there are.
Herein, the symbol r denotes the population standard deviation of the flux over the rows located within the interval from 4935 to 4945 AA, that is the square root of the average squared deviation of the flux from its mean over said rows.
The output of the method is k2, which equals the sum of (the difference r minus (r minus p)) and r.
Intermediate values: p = 14.63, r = 0.7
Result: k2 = 15.4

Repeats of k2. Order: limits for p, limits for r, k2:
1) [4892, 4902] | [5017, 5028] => 17.2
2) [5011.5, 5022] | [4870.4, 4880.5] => 16.1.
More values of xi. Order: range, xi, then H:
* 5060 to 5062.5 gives 0.11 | 36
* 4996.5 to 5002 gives 0.05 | 83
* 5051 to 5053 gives 0.13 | 32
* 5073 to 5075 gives 0.14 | 28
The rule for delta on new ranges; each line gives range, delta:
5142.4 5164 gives 5152.51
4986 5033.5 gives 4986.76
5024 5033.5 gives 5025.95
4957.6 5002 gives 4959.28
